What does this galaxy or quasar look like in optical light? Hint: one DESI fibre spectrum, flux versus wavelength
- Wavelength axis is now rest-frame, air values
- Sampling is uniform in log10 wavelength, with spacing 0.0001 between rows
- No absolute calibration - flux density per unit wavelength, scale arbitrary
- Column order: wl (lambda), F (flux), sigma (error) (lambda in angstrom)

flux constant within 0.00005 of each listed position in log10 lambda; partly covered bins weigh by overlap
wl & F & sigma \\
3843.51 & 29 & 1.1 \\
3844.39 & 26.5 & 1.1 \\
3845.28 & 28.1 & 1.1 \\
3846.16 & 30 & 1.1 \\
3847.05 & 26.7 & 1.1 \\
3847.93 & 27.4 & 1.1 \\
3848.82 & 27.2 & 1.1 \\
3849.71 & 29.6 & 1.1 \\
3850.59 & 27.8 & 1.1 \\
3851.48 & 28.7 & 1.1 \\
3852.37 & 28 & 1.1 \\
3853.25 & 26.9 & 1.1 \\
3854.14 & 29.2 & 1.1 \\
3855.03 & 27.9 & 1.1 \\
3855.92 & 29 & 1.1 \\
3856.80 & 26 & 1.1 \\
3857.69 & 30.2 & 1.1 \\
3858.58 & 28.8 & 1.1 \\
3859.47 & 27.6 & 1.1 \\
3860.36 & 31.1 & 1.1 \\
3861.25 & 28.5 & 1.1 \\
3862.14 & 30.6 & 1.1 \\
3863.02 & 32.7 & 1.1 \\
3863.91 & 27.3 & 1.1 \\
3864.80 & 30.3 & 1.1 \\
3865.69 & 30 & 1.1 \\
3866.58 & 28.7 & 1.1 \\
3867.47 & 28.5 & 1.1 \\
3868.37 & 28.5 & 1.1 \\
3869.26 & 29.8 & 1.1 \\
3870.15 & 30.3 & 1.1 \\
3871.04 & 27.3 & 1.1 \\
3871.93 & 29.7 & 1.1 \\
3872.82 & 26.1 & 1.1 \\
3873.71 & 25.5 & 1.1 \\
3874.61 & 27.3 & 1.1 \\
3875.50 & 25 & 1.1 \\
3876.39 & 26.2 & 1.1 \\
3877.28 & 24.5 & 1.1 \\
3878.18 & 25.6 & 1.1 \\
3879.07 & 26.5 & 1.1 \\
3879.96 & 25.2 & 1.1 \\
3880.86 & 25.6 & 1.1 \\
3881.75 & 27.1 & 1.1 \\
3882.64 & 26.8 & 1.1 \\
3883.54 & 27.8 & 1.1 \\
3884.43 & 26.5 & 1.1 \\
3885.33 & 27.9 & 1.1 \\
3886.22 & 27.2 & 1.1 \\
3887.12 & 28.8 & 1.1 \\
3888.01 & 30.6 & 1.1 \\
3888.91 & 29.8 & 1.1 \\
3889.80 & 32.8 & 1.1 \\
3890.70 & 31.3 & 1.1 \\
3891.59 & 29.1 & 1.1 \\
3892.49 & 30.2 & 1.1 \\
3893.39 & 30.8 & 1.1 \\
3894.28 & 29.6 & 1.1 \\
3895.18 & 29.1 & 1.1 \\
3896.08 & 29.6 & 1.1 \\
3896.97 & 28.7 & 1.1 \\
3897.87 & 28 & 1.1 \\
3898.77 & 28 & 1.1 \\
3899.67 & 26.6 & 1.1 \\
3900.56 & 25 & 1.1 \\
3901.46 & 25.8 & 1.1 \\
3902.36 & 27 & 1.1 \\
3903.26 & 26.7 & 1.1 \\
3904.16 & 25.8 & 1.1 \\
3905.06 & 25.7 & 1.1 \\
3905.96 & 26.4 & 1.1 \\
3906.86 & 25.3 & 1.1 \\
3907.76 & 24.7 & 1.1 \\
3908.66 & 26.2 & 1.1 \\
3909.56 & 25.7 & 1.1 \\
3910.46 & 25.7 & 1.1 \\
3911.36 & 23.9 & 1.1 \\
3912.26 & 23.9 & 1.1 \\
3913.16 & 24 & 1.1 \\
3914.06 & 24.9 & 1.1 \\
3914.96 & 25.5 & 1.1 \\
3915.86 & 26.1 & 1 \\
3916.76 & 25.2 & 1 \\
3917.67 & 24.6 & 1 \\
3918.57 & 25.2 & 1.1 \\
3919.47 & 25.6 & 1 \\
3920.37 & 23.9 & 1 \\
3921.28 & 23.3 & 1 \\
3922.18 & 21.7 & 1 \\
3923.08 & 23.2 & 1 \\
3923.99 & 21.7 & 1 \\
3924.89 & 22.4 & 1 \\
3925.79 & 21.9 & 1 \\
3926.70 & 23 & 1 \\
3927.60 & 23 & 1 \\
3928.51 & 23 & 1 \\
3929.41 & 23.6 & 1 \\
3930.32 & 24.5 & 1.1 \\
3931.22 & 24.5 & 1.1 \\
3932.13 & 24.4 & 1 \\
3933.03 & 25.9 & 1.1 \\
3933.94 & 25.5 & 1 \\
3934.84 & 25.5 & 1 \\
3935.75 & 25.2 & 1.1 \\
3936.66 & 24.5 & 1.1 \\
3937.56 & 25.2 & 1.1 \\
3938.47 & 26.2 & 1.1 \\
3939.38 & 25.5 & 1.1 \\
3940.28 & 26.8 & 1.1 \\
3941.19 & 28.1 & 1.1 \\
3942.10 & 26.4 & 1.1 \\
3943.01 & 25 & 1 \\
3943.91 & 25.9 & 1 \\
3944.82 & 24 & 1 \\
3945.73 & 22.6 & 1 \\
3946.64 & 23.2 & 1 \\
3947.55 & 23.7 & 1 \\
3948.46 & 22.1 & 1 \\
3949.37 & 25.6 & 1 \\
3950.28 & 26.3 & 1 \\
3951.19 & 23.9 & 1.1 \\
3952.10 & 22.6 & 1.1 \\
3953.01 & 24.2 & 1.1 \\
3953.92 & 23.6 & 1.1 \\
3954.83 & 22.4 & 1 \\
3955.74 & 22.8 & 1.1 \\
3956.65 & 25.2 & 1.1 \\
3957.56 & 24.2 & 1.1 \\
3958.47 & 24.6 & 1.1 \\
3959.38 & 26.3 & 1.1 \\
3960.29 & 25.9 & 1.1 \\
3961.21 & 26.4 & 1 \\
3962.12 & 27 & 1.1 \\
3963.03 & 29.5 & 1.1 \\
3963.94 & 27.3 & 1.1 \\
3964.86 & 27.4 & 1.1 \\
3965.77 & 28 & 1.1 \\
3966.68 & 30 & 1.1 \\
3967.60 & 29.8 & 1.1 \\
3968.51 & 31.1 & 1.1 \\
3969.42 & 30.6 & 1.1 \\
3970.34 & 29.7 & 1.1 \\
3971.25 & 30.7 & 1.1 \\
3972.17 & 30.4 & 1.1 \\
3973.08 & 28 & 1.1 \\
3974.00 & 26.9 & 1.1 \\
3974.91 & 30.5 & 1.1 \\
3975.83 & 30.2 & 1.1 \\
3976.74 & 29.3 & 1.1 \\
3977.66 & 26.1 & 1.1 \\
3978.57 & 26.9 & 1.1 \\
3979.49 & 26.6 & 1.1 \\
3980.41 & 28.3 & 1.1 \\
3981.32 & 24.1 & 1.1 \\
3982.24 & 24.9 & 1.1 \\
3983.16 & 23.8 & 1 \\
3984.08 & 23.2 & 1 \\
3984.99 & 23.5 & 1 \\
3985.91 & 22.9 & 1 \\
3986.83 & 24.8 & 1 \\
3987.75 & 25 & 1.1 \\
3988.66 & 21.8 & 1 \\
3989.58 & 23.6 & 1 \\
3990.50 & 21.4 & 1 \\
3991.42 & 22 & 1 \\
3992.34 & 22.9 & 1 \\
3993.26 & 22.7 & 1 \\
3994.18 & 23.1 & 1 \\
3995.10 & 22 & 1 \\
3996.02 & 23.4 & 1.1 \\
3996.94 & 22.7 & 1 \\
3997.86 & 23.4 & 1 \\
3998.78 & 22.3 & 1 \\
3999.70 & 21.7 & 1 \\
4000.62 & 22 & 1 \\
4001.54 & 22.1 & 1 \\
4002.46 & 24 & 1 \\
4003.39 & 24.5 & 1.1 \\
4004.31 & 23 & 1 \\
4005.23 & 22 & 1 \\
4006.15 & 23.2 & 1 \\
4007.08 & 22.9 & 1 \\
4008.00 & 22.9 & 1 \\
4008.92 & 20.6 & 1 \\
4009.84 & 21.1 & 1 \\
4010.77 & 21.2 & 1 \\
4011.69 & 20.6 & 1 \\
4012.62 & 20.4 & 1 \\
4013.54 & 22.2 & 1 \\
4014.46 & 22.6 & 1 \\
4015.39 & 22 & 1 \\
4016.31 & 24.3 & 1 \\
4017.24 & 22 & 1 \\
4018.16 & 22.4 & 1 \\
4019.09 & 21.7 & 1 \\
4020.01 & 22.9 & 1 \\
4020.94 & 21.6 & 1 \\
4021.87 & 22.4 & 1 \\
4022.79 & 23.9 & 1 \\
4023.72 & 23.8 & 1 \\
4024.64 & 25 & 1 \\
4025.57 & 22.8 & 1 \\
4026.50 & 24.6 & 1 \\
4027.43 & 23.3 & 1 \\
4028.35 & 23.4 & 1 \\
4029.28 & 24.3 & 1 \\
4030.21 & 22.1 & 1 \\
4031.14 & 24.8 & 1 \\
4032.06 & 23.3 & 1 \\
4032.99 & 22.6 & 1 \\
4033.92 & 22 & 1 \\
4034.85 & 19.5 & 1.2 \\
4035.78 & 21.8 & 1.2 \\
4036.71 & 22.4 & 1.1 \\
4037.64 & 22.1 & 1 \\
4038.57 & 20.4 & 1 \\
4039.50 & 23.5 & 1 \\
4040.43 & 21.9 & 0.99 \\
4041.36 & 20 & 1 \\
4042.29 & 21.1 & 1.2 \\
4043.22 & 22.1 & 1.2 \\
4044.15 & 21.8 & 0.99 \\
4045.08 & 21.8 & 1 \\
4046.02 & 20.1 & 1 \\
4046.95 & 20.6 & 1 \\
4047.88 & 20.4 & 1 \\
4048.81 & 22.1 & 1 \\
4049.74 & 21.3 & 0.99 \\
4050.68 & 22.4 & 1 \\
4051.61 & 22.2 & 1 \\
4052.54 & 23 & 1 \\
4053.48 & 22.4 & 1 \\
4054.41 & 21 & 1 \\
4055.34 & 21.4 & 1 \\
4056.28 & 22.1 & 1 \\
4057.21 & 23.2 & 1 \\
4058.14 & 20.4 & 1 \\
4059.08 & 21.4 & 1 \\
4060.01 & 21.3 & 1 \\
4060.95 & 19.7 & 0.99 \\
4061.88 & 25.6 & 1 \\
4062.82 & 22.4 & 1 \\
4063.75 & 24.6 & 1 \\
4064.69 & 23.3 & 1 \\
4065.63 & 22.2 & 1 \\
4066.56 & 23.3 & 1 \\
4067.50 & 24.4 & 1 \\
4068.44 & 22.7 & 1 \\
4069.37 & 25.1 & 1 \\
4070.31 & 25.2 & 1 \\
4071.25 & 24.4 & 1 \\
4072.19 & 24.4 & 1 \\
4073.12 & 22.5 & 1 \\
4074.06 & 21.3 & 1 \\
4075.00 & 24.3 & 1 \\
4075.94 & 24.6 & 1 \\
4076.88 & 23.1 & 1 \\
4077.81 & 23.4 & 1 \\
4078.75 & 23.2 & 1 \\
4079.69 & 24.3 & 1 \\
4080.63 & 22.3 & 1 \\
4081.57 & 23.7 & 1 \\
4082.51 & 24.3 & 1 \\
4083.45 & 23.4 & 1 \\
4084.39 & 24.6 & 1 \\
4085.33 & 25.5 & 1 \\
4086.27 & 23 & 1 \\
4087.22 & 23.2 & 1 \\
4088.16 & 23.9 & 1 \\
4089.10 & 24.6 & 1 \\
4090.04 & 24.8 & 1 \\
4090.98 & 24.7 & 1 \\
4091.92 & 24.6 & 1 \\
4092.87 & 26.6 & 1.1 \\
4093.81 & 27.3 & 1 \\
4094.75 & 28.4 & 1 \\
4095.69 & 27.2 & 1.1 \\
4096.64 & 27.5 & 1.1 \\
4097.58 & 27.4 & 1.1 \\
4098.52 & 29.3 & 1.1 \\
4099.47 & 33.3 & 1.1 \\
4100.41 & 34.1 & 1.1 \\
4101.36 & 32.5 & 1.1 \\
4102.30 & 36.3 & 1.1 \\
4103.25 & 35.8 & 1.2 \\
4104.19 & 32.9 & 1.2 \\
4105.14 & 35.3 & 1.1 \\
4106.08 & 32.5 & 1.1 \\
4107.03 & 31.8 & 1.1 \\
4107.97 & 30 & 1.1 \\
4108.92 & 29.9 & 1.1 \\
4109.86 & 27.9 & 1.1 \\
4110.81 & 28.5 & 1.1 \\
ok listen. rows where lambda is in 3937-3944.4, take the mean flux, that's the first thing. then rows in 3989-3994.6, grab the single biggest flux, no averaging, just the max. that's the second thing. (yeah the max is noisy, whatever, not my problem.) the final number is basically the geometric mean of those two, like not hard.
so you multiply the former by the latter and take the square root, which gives 24.8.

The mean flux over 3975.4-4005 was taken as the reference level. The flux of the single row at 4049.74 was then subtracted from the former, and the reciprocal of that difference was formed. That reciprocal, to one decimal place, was 0.4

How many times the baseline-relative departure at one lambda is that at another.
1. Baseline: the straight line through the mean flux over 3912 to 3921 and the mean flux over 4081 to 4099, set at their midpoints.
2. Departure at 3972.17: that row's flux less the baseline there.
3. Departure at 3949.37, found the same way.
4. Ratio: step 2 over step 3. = 9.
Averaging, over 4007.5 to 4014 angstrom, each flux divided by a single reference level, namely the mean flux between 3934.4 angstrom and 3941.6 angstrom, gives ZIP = 0.82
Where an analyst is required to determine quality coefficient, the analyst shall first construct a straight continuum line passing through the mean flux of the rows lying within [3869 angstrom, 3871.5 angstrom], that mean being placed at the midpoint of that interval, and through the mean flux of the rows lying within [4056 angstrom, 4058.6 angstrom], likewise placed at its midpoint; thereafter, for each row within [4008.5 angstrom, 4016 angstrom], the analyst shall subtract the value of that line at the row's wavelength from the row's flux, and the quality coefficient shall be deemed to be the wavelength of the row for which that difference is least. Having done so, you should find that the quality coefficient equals 4012.62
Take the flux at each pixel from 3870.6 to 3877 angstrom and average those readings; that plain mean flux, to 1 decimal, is 26.7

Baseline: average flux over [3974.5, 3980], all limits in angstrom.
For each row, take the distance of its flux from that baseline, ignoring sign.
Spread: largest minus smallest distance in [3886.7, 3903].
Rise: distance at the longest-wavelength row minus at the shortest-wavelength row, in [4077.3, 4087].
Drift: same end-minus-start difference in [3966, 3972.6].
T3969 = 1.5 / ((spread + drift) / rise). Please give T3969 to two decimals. 0.13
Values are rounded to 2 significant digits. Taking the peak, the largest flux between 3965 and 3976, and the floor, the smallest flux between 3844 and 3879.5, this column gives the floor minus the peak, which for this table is -6.6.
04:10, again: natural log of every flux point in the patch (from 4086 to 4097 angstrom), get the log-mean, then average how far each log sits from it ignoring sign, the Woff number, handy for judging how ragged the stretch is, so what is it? 0.062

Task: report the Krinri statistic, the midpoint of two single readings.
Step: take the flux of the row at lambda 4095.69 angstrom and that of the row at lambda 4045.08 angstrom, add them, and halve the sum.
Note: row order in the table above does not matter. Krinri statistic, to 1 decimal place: 24.5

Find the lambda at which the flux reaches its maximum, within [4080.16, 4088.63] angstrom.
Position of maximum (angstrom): 4085.33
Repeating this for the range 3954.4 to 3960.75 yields 3959.38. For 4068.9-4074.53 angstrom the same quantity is 4070.31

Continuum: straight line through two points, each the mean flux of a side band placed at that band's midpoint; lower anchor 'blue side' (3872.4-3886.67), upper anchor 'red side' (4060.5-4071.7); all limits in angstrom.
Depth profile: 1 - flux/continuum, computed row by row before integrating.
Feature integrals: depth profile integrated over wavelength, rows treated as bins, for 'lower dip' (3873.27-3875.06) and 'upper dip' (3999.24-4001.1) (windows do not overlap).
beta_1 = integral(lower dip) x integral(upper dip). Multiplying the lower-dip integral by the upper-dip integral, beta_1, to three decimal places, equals 0.000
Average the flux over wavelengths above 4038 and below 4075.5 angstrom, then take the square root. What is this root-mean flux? 4.73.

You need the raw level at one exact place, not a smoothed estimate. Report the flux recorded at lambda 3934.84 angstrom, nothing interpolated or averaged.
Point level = 25.5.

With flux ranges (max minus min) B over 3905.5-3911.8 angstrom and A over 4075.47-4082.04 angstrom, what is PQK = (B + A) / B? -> 1.92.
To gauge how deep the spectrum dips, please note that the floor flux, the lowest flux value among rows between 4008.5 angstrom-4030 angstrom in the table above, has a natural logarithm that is 3.02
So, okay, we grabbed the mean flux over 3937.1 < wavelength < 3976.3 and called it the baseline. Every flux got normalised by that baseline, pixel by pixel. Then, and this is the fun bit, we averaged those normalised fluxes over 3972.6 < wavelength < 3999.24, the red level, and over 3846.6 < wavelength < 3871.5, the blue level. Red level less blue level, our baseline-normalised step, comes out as -0.15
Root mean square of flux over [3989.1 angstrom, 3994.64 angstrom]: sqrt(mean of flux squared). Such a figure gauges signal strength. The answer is 23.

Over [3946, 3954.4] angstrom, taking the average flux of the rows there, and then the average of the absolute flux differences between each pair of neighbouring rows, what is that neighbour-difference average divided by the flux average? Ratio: 0.064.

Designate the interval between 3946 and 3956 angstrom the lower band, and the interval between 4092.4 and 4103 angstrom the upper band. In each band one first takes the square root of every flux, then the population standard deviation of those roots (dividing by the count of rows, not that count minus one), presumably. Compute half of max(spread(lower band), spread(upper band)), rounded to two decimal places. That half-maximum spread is 0.15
